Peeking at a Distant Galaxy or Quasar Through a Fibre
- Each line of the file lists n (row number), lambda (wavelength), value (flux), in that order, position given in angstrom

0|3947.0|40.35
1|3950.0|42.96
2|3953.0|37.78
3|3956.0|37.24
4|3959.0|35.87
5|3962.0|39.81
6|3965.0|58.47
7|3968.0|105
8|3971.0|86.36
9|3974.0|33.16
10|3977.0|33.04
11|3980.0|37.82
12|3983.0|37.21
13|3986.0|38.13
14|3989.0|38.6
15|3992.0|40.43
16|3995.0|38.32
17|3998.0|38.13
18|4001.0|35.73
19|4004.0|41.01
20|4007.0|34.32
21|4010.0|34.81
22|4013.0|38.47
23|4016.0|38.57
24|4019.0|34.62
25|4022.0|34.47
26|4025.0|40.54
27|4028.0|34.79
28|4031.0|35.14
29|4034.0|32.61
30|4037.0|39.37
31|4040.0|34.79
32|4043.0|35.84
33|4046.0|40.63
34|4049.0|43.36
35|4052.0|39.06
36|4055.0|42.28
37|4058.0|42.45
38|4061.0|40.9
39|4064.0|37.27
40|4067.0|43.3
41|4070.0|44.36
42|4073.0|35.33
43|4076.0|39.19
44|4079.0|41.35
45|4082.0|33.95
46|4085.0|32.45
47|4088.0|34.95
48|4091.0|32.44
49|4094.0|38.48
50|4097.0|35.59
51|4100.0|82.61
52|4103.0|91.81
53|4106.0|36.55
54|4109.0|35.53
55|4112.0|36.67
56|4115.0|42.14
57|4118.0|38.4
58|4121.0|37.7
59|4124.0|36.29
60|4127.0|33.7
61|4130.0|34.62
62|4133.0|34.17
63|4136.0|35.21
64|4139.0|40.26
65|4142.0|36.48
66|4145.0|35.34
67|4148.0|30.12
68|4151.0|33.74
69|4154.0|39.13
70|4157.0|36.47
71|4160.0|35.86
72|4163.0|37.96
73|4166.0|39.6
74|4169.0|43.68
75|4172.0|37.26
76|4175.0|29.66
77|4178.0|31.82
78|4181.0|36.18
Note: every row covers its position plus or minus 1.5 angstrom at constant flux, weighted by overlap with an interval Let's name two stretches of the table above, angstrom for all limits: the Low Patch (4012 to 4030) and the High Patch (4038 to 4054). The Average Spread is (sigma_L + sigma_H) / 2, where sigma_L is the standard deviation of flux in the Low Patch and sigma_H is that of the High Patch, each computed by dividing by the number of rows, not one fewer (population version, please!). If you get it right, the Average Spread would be 2.8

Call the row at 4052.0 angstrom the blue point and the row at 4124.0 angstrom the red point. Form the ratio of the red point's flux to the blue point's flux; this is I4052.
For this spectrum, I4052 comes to 0.93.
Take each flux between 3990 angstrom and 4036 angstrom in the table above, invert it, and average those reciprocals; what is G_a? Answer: 0.0273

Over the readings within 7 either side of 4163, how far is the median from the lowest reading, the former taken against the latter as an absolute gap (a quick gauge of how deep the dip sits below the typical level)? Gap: 2.1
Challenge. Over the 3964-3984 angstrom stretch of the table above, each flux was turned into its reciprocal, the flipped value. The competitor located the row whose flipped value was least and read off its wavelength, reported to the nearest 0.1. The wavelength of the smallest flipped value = 3968.0 angstrom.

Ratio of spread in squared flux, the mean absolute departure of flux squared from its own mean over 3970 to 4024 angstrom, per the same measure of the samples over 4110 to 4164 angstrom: 4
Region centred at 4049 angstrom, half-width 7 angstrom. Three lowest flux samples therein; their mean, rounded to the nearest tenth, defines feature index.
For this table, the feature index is 38.5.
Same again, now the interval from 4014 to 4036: 33.9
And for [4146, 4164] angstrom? 33.2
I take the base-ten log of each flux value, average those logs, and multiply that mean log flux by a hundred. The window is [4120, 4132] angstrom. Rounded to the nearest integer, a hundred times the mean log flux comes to 155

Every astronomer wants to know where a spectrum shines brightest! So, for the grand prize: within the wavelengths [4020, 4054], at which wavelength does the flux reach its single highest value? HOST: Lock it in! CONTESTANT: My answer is 4049.0 angstrom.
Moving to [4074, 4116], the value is 4103.0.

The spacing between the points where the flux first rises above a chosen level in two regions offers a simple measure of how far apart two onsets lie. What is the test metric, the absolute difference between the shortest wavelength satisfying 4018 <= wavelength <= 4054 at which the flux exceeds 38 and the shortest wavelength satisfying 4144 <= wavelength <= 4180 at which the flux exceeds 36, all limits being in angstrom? 129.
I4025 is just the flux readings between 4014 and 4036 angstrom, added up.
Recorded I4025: 251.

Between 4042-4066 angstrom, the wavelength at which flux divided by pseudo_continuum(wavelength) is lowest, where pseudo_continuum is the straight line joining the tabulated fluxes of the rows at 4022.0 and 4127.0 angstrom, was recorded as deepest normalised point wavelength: 4043.0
